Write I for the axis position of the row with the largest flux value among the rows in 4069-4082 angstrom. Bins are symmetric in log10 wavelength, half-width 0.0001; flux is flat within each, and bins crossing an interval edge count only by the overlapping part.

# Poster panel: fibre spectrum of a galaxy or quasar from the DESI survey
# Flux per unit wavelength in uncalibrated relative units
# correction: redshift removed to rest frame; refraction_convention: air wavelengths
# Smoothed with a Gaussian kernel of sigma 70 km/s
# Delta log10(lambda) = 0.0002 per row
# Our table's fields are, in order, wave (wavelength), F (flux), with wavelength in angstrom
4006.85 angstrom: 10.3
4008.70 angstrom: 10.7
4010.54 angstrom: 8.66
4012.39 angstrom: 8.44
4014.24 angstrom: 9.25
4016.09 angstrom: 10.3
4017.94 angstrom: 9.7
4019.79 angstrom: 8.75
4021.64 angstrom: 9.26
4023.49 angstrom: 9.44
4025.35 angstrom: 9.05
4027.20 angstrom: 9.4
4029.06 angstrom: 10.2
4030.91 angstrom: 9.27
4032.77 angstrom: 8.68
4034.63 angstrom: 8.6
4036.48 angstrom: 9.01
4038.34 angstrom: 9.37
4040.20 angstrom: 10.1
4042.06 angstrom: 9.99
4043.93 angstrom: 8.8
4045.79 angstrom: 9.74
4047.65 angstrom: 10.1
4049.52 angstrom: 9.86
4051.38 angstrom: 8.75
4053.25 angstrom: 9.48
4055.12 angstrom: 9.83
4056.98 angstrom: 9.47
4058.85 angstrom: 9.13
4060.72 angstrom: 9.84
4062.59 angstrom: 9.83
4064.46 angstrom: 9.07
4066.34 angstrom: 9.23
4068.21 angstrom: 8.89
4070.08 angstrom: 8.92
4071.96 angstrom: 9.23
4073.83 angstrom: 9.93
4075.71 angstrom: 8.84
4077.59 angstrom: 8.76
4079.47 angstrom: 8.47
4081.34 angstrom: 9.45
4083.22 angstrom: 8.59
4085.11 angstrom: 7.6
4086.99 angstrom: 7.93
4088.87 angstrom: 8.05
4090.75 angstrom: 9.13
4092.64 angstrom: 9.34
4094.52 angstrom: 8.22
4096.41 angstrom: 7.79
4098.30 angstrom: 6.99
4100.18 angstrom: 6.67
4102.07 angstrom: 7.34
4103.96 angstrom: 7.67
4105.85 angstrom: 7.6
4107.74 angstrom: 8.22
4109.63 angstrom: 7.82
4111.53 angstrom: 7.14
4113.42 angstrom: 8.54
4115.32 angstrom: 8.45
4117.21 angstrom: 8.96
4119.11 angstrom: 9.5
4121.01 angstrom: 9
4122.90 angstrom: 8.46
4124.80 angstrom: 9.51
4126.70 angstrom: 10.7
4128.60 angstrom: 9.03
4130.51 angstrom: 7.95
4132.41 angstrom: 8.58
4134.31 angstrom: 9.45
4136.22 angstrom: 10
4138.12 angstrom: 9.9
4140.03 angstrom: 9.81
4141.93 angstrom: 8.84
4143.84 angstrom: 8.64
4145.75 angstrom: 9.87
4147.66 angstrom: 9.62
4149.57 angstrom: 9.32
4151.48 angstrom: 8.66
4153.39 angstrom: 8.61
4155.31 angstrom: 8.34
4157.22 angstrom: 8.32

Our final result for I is 4073.83 angstrom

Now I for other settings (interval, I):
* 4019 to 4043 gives 4029.06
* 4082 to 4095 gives 4092.64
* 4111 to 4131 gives 4126.70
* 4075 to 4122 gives 4119.11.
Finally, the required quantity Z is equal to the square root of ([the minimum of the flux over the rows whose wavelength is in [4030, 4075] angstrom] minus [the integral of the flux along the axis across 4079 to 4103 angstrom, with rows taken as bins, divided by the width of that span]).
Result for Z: 0.70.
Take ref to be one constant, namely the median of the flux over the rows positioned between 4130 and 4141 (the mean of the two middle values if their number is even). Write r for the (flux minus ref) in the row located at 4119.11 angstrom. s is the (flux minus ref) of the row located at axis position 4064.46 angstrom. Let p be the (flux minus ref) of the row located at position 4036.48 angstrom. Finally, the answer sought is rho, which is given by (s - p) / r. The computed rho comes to -0.5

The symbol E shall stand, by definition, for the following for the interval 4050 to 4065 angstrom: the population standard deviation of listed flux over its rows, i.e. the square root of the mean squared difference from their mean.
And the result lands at 0.38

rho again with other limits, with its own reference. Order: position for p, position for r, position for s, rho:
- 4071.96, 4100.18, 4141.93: 0.1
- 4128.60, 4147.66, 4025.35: -2.0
